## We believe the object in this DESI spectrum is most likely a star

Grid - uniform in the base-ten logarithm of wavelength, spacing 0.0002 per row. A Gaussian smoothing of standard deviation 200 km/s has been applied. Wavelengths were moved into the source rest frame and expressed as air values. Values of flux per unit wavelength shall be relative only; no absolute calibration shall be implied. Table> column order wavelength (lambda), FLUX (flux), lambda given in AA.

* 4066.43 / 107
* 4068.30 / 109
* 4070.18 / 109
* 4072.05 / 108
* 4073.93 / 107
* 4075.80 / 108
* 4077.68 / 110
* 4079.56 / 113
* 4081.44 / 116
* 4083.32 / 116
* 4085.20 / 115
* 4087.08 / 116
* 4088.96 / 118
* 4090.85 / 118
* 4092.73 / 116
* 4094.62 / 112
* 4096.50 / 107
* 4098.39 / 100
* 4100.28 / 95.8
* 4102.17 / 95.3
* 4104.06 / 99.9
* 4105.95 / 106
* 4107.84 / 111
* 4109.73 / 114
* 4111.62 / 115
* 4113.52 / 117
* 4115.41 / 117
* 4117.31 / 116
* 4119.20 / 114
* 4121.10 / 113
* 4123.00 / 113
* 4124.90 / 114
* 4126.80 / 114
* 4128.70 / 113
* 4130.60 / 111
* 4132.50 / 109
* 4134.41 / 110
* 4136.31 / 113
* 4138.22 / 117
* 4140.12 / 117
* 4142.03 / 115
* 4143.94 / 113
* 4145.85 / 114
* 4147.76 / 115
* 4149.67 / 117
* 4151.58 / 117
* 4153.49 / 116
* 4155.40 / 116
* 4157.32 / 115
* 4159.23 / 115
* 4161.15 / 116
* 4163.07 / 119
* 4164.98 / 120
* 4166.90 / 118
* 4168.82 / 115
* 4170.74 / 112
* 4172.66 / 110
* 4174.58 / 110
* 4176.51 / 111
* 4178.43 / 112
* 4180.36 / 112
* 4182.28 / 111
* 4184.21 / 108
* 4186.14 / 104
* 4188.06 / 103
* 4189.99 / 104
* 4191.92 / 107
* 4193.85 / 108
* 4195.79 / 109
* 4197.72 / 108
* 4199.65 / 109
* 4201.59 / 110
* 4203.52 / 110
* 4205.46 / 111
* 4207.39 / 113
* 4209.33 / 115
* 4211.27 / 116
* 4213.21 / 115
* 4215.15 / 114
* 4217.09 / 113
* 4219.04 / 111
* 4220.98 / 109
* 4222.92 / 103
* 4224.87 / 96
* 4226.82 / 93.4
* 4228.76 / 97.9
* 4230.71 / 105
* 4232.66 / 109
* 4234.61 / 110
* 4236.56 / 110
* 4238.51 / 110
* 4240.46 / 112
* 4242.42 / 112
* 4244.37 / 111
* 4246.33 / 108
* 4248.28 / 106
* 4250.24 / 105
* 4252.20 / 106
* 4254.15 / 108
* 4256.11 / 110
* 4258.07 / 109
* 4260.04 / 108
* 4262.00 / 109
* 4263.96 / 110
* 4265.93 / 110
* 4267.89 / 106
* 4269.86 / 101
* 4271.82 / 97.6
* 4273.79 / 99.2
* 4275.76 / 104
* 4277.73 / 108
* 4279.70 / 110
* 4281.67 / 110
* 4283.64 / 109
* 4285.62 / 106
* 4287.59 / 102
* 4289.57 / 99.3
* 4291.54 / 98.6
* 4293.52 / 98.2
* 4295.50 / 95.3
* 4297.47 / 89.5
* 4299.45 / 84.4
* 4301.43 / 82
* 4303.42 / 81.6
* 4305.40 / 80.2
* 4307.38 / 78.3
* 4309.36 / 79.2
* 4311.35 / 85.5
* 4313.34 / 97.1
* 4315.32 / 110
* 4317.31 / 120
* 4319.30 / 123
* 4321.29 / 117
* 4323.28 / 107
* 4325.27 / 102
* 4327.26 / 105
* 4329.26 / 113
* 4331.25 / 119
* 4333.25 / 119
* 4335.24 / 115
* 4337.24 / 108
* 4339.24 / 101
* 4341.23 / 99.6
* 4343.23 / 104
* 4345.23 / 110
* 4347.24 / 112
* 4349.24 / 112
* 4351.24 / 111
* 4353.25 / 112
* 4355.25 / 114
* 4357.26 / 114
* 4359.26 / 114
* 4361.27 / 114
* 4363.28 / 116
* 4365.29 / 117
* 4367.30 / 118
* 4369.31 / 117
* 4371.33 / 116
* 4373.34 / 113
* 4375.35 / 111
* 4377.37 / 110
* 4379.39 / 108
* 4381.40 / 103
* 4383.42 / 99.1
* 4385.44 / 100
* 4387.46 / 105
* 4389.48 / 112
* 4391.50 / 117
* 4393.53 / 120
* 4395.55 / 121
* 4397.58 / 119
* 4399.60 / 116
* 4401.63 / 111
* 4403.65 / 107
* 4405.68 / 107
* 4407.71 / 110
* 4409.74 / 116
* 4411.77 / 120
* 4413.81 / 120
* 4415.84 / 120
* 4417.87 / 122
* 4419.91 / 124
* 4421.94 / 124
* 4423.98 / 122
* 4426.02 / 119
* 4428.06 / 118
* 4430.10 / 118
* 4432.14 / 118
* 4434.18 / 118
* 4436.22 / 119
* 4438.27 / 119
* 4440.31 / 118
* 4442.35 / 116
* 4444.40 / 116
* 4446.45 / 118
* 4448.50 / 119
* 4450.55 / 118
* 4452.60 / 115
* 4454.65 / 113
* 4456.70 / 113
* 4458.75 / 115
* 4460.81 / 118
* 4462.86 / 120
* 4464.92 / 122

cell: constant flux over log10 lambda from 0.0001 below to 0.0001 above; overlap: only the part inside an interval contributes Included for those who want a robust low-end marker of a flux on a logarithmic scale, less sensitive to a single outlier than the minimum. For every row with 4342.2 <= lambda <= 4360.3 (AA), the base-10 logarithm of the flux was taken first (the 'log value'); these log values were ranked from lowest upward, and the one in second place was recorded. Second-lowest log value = 2.041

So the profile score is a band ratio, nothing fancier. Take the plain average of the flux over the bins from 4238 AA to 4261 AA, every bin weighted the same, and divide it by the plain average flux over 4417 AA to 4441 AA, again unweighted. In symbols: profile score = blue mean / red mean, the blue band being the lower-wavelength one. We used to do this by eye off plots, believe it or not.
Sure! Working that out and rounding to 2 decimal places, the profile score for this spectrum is 0.91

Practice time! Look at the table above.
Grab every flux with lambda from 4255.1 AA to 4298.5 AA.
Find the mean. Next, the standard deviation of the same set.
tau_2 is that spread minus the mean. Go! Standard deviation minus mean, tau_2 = -98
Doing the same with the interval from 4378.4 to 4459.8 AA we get -109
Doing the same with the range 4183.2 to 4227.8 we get -103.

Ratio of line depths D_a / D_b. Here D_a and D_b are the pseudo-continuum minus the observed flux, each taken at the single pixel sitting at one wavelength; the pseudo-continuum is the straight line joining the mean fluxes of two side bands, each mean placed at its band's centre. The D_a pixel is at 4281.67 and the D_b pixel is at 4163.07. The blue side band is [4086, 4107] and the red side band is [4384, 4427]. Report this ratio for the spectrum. -0.3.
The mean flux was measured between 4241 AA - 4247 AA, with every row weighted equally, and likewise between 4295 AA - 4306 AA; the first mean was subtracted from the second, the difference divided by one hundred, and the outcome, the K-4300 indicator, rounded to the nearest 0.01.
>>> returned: -0.25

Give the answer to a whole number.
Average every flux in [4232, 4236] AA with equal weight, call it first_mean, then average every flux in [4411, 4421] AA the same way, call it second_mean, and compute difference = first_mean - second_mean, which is -12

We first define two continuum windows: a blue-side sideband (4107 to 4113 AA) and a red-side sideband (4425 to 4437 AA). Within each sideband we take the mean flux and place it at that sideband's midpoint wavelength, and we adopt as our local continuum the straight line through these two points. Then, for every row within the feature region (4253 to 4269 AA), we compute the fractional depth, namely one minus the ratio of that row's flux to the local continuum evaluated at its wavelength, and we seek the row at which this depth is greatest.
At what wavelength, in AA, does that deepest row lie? 4267.89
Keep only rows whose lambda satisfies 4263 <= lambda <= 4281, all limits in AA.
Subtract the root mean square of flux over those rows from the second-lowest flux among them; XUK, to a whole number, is -6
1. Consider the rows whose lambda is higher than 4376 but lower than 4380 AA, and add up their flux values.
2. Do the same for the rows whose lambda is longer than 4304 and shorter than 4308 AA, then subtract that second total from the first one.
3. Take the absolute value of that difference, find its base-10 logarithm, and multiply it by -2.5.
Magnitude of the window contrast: -4.4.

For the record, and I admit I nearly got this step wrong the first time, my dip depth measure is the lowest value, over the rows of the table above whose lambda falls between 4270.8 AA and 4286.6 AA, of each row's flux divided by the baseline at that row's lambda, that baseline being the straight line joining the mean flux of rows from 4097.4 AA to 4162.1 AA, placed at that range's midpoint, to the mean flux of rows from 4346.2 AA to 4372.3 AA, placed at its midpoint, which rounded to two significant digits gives 0.86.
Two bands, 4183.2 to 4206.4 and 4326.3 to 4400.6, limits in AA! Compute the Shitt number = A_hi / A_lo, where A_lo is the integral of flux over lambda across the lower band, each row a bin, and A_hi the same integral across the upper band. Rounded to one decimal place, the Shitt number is 3.3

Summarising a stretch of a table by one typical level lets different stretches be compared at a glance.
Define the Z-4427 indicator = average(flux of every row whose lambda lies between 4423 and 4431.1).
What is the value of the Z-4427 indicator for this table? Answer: 119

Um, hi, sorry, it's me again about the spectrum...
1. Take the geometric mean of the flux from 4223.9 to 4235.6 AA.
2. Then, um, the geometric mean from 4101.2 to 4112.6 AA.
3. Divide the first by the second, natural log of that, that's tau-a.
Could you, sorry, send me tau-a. -0.05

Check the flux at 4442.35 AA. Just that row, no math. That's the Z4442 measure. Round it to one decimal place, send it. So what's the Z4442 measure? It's 116.0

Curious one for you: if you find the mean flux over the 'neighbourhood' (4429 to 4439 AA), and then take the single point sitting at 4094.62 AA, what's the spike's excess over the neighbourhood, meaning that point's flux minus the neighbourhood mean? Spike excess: -6.4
